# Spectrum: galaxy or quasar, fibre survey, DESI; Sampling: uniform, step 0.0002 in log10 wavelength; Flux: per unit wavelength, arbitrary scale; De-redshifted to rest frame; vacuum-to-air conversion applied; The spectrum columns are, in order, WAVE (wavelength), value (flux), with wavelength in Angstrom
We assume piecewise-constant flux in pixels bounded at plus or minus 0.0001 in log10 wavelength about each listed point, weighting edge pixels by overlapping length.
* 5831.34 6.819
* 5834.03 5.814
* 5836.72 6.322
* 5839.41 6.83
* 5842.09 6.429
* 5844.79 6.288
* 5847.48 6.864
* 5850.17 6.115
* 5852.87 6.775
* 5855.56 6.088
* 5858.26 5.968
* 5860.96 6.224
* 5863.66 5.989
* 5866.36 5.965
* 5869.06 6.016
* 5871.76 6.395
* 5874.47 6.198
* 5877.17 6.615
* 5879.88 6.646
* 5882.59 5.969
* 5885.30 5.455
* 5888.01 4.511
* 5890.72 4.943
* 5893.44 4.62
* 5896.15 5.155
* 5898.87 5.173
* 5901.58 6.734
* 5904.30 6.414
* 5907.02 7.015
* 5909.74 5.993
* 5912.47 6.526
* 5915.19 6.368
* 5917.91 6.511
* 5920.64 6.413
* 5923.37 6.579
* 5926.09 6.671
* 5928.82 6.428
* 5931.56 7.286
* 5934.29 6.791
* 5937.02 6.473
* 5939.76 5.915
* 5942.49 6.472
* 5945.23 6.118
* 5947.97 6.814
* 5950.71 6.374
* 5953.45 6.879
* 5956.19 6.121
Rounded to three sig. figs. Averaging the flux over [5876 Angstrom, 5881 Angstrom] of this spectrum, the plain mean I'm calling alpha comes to 6.63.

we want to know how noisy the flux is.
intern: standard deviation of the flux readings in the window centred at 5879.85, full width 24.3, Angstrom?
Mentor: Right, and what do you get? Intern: 0.7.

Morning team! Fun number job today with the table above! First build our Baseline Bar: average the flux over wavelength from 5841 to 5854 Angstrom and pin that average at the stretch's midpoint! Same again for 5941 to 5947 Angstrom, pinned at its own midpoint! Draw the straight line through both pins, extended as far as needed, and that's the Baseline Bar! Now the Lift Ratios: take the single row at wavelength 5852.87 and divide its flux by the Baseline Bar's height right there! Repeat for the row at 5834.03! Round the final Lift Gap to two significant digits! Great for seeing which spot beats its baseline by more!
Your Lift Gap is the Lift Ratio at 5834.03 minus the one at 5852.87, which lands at -0.15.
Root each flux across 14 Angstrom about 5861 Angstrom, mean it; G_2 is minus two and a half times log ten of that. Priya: -0.98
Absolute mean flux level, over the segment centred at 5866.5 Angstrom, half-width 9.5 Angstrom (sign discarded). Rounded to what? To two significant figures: 6.1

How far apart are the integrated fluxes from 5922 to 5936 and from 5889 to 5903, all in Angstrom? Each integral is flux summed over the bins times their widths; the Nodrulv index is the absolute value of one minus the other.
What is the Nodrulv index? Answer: 20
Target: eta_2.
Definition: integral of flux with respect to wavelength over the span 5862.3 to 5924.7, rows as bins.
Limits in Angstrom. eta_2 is 375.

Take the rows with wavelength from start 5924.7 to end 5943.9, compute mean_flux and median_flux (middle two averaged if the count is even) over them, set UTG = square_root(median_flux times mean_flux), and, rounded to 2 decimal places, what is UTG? 6.52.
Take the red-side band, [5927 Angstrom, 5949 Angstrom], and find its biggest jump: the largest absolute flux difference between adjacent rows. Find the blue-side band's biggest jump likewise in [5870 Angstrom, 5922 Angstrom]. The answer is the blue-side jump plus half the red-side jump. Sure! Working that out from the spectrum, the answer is 1.99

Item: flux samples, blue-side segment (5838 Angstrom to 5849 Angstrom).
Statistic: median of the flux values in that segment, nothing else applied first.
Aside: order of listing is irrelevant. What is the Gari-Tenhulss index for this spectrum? 6.6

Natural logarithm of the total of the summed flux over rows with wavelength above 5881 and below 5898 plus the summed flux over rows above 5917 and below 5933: 4.26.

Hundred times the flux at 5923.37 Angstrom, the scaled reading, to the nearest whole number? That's 658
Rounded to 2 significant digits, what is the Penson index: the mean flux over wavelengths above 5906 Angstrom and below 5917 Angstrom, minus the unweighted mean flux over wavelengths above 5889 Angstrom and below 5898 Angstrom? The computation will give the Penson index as 1.6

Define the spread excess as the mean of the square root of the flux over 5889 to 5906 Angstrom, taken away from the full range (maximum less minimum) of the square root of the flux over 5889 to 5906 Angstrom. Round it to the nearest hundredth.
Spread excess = -1.90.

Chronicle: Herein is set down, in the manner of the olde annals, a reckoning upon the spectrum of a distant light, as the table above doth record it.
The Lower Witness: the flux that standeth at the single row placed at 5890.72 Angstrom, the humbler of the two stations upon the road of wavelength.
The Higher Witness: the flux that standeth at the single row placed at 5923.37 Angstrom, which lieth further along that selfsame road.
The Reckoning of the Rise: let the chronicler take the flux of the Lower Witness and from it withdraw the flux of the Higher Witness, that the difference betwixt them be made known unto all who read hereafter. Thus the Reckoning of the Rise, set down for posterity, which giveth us -1.6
